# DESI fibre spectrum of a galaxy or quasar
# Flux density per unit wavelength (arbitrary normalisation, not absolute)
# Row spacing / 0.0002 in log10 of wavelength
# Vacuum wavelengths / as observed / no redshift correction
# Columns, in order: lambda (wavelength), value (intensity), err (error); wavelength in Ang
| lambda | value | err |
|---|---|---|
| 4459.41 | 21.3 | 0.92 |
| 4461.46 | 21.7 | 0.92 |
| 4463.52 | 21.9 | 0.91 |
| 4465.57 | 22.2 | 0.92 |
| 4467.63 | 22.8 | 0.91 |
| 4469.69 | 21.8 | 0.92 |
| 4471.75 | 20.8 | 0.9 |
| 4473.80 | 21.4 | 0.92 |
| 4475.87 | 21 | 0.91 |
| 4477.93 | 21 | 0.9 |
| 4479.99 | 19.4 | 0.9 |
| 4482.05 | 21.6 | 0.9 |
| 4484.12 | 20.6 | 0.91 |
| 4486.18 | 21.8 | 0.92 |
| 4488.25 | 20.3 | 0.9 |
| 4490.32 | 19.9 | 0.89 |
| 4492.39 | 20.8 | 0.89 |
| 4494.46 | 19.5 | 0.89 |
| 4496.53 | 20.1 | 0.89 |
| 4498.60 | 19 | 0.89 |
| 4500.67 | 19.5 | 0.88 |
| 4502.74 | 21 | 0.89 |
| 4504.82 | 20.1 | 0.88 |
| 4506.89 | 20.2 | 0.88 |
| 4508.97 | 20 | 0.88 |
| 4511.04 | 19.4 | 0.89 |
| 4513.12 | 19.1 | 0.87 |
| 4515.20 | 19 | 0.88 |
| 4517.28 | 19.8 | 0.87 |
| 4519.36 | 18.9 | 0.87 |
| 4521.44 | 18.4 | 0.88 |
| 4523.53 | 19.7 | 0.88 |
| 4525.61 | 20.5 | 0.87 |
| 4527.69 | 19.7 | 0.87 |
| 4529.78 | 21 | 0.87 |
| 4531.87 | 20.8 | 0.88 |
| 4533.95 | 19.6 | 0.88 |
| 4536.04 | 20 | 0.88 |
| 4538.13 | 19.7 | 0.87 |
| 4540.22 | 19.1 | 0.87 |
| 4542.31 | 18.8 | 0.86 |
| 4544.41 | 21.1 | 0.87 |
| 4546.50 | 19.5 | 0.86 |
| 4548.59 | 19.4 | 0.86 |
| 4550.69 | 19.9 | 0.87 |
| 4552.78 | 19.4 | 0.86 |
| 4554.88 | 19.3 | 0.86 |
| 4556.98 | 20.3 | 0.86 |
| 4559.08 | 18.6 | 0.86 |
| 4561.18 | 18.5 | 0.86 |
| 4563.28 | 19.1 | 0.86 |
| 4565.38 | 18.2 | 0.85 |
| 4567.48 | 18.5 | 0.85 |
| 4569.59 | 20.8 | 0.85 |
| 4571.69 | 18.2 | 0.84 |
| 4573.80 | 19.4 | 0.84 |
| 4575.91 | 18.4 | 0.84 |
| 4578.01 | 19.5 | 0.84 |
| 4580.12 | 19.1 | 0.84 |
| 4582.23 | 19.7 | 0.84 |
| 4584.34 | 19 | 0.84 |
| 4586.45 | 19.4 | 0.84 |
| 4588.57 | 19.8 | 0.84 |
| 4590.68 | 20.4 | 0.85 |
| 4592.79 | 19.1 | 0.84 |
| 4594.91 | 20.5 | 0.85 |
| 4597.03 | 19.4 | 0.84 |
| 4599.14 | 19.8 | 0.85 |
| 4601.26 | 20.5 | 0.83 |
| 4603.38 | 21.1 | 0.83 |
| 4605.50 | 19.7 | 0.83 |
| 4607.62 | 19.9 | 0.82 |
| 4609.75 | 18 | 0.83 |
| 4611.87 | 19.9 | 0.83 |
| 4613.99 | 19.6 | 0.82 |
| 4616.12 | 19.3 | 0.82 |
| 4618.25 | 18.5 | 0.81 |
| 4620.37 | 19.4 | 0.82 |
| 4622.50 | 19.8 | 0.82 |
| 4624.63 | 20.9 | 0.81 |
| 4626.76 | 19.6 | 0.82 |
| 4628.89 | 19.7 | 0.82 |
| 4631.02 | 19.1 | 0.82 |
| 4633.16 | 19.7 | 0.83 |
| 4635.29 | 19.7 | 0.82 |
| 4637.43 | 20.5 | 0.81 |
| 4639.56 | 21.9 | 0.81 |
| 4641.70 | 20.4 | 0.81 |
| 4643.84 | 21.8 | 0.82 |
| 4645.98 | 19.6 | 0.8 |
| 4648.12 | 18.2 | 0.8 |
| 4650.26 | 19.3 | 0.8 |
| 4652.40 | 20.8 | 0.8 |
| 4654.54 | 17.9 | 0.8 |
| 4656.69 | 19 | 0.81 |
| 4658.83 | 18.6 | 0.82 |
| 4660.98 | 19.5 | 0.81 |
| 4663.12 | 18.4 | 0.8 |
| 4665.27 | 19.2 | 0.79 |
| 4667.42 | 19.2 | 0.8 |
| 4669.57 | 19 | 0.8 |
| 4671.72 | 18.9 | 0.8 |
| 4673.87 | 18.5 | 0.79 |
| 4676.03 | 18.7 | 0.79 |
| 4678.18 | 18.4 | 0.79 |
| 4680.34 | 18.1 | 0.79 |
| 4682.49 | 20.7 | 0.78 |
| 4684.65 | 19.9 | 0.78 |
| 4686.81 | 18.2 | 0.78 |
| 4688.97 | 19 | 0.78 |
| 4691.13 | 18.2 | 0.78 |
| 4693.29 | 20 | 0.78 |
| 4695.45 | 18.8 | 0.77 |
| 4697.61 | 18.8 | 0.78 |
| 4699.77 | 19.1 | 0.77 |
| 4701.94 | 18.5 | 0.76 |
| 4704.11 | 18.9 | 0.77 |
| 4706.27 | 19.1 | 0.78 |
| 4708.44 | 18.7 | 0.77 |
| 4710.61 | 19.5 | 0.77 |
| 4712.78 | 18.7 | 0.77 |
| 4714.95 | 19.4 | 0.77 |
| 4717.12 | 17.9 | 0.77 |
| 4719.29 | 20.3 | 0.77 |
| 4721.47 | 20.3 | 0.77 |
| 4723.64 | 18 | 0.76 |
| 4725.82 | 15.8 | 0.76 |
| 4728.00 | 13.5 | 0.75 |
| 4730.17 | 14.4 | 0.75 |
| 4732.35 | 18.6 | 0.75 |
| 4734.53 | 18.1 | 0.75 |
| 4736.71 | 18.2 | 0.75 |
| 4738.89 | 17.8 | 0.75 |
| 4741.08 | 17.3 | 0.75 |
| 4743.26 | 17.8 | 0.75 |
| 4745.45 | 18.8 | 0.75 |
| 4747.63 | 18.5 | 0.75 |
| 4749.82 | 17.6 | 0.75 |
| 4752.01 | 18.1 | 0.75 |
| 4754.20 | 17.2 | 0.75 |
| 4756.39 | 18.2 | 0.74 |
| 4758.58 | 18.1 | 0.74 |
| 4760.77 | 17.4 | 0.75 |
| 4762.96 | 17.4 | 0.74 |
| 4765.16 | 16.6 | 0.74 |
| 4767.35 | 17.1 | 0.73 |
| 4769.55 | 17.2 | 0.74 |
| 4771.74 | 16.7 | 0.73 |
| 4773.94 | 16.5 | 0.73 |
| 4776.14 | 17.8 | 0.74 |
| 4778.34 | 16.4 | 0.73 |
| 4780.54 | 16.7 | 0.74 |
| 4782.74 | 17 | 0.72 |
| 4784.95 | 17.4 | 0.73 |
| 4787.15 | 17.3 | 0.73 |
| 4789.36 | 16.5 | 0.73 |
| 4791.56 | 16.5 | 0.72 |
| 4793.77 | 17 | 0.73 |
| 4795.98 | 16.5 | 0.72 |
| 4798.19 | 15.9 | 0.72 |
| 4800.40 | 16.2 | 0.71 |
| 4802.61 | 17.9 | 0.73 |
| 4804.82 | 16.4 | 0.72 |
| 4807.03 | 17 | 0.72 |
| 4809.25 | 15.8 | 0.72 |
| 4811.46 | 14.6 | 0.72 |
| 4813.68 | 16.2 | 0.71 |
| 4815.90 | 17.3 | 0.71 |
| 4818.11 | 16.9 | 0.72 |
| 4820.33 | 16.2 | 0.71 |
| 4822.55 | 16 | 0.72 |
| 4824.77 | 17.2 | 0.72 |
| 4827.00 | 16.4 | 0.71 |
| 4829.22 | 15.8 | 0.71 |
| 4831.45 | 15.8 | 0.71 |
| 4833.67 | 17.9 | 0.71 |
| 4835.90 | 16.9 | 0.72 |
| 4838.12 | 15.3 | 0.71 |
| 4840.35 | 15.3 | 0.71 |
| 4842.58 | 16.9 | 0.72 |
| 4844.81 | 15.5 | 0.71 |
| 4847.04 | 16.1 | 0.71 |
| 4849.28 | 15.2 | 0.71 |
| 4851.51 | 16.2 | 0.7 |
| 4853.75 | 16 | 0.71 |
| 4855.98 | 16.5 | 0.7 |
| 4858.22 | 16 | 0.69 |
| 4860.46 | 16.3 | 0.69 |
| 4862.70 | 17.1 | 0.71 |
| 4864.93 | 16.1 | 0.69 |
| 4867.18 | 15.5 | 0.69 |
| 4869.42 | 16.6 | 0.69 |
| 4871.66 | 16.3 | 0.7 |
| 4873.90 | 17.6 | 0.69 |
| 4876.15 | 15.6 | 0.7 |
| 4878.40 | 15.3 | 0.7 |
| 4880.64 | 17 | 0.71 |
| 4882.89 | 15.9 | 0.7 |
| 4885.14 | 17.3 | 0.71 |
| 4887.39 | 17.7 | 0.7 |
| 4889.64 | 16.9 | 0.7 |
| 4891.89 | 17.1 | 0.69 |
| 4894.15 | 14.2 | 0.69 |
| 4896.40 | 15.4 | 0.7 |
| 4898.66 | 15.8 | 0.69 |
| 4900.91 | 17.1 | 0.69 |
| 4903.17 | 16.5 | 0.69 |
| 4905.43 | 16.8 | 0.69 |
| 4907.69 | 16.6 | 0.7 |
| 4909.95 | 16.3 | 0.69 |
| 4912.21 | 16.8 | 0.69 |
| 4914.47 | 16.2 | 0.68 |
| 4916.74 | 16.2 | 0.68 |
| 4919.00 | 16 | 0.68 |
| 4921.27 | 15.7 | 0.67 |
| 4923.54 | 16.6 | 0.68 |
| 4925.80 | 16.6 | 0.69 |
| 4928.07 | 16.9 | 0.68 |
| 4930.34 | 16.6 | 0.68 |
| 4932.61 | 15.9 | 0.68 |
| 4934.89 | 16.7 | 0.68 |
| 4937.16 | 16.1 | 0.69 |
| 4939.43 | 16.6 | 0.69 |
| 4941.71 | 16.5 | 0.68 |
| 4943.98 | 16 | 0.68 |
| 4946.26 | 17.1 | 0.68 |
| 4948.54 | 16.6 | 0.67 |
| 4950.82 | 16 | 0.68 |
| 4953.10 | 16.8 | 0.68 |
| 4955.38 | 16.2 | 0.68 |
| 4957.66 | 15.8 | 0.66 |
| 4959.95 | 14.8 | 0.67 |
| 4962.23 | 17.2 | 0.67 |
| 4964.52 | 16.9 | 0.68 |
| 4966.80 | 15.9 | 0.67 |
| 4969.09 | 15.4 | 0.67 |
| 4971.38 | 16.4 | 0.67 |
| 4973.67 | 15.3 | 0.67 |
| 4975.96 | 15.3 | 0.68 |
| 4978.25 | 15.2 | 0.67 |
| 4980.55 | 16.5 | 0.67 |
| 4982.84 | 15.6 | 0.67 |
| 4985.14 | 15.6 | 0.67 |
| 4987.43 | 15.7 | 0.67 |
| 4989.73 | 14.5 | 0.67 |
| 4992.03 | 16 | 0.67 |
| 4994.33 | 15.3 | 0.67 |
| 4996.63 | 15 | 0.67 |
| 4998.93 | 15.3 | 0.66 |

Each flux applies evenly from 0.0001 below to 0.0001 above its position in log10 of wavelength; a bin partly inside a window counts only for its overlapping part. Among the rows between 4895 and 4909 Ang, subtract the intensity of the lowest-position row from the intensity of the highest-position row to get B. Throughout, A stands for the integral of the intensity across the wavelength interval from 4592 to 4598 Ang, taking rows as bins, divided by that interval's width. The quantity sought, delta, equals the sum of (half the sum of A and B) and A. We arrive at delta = 30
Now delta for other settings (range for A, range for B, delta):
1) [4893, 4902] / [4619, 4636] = 24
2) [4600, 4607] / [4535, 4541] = 30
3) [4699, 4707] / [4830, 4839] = 28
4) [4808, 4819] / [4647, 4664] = 24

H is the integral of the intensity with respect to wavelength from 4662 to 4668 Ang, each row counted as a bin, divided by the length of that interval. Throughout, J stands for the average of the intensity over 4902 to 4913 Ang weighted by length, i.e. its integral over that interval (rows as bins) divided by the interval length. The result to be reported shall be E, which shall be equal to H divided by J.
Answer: 1.14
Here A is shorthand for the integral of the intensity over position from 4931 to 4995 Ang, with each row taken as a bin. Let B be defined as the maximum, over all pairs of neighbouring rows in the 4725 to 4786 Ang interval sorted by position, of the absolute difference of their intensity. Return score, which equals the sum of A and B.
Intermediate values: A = 1024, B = 4.2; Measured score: 1028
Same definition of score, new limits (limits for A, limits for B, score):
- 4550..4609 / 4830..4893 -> 1151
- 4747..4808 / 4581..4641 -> 1045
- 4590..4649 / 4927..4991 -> 1174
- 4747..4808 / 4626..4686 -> 1046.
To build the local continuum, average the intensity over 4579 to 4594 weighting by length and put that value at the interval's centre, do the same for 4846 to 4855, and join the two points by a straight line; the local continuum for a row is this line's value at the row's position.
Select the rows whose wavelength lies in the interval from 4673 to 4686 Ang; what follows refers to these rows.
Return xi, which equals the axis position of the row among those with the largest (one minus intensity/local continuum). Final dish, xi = 4680.34 Ang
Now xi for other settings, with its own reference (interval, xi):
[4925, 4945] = 4932.61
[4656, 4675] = 4663.12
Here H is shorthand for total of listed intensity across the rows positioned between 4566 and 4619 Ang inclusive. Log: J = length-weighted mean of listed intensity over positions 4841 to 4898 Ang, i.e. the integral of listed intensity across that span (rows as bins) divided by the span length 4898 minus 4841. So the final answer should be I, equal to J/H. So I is 0.033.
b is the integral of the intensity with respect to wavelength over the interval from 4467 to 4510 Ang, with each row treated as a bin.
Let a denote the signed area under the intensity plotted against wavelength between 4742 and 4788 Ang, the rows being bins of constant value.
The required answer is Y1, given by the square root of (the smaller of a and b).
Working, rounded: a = 801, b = 885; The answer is 28.31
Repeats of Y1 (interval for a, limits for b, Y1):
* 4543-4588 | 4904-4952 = 28.07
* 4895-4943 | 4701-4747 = 28.03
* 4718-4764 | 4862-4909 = 27.76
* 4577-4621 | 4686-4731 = 28.75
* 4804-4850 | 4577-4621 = 27.32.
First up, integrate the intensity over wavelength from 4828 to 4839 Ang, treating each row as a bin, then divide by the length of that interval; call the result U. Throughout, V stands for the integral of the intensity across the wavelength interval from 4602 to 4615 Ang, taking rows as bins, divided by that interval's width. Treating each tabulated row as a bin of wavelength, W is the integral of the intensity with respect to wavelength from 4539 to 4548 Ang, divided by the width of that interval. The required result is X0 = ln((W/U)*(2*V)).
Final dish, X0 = 3.9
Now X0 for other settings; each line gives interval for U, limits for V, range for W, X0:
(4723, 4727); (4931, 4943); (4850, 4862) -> 3.5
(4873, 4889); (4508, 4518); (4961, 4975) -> 3.6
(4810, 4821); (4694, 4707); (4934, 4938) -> 3.6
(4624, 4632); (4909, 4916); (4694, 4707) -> 3.4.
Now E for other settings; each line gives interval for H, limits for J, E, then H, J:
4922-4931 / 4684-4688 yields 0.88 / 16.6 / 18.9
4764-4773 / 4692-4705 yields 0.89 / 16.9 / 19.0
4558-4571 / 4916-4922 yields 1.19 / 18.9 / 16.0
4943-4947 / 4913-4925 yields 1.02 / 16.5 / 16.2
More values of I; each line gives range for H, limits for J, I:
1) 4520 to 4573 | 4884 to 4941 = 0.034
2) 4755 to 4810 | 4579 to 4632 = 0.046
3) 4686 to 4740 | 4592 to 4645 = 0.043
